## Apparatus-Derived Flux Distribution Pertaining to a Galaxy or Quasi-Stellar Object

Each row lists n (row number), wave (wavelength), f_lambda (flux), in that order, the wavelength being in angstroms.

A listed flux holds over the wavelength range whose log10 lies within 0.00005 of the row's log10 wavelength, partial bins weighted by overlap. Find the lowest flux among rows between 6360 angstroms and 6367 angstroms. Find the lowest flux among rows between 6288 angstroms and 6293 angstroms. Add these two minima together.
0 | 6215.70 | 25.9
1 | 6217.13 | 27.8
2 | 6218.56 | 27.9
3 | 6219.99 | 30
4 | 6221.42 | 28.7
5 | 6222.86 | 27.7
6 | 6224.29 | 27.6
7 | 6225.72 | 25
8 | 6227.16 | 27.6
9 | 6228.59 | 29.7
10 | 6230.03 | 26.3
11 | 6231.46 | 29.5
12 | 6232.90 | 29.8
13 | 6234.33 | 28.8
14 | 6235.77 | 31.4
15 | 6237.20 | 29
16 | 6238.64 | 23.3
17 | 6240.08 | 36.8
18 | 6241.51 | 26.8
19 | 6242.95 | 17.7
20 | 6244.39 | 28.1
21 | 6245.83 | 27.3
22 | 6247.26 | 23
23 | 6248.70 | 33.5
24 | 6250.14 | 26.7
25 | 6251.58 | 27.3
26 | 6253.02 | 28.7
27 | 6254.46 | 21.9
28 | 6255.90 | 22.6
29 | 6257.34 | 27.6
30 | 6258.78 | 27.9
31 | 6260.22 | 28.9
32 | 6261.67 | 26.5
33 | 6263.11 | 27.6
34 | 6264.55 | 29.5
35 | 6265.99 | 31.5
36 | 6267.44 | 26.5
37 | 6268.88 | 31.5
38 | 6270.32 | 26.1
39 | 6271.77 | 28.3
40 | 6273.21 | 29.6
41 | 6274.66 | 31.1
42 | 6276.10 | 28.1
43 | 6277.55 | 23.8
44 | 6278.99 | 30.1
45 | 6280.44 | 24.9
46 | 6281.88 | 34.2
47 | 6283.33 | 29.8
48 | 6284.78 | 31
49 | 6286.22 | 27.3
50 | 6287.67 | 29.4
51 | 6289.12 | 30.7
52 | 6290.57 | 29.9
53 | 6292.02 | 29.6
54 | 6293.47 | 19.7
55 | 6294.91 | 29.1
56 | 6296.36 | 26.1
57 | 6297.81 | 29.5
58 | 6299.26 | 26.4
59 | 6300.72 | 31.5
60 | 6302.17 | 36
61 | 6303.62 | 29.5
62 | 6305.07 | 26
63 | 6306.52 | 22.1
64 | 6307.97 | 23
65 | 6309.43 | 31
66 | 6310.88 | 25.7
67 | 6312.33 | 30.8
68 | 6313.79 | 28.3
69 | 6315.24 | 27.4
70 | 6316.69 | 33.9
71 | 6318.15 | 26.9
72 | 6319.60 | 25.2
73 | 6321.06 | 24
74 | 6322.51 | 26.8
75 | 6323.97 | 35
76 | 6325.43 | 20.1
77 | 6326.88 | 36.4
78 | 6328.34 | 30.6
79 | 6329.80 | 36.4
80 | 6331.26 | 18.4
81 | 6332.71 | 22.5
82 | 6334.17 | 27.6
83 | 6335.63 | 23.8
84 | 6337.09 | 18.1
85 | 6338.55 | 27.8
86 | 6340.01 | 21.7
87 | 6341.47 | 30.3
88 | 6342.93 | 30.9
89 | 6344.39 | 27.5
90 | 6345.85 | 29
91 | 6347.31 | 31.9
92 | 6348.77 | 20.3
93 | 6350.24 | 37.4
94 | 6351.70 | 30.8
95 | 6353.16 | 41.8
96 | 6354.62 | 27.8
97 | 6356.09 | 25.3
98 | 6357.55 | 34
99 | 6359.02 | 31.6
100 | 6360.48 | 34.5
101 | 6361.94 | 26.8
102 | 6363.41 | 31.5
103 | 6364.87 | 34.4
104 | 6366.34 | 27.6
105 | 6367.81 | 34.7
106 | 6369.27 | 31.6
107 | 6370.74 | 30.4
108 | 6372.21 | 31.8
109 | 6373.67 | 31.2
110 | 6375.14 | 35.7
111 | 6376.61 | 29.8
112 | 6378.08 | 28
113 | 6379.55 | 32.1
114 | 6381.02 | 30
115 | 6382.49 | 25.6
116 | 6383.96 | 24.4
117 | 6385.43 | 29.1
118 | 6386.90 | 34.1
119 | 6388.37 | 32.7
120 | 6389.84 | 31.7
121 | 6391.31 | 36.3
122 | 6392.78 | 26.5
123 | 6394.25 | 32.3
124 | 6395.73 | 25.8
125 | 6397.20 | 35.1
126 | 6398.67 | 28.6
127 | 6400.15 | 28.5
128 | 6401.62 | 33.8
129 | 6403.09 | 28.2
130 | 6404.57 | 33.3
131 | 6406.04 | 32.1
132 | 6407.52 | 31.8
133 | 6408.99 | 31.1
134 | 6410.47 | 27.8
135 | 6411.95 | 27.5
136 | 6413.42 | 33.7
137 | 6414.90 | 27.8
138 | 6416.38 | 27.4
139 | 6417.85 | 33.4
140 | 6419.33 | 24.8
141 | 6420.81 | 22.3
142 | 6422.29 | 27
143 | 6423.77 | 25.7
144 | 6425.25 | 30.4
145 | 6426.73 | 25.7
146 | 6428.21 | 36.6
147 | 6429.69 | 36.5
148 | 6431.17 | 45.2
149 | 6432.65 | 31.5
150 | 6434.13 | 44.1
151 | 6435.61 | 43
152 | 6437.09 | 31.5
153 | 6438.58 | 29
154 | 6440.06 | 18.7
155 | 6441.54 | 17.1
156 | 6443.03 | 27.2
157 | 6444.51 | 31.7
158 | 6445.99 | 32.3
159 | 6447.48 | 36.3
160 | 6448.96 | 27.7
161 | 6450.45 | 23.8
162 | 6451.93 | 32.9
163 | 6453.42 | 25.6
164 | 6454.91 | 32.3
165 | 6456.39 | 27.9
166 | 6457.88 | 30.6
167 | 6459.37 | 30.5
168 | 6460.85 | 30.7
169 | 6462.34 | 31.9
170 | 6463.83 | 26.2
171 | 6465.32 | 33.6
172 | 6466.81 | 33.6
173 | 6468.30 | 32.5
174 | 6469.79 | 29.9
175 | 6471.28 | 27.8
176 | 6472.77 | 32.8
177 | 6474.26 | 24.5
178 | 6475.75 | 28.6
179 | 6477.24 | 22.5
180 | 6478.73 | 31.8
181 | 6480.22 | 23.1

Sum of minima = 56.4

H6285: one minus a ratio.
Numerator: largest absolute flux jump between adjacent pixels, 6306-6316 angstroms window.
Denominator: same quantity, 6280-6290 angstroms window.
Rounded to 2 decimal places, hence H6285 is 0.14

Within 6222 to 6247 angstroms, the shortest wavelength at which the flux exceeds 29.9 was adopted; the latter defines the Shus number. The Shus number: 6235.77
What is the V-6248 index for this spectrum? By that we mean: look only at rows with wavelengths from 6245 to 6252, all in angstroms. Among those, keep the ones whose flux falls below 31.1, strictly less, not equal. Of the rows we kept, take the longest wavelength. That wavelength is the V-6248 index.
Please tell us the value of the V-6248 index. 6251.58 angstroms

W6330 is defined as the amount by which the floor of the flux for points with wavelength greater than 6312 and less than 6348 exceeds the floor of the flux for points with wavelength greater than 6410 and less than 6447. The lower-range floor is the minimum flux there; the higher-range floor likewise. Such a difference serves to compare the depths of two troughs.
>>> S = 1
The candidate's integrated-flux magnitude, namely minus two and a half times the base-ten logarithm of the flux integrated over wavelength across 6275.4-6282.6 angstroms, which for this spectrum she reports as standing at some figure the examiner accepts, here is -5.77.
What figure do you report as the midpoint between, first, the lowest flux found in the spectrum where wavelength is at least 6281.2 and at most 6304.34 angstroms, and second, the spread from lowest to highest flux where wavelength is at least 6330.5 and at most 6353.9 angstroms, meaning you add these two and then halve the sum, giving 21.7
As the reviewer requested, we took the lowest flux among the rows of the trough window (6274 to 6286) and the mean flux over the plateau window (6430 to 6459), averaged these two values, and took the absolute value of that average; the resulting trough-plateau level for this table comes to 27.4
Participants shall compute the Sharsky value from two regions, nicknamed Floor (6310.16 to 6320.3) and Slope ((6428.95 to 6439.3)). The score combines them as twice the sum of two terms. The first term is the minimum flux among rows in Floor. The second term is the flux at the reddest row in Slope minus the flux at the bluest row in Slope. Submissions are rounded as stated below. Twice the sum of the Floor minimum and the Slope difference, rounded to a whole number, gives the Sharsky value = 35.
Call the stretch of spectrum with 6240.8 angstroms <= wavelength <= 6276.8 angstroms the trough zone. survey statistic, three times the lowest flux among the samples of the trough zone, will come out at 53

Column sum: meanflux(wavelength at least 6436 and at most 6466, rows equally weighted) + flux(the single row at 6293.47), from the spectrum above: 49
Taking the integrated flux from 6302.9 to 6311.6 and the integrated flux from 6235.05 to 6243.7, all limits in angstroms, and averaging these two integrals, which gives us 233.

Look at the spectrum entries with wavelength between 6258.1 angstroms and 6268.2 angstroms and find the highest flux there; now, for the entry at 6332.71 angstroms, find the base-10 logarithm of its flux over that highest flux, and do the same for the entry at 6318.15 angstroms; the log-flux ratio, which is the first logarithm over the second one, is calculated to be 2.1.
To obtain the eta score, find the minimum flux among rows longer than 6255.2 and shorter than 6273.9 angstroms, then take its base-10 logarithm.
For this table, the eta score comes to 1.35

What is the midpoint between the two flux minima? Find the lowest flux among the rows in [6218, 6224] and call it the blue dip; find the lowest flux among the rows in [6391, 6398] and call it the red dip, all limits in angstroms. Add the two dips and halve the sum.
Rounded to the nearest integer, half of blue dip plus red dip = 27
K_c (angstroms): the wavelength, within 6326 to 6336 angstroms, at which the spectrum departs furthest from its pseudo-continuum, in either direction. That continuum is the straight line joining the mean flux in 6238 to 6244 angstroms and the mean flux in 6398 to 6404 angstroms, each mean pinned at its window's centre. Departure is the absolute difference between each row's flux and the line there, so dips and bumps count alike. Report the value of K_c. 6331.26 angstroms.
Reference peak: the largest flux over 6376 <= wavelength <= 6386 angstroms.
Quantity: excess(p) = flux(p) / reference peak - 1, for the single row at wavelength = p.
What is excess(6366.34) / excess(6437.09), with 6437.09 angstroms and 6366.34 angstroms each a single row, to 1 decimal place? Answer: 7.5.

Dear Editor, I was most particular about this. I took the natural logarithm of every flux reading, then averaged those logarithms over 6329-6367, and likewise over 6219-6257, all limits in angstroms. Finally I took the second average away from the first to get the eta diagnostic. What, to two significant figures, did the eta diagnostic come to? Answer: 0.036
